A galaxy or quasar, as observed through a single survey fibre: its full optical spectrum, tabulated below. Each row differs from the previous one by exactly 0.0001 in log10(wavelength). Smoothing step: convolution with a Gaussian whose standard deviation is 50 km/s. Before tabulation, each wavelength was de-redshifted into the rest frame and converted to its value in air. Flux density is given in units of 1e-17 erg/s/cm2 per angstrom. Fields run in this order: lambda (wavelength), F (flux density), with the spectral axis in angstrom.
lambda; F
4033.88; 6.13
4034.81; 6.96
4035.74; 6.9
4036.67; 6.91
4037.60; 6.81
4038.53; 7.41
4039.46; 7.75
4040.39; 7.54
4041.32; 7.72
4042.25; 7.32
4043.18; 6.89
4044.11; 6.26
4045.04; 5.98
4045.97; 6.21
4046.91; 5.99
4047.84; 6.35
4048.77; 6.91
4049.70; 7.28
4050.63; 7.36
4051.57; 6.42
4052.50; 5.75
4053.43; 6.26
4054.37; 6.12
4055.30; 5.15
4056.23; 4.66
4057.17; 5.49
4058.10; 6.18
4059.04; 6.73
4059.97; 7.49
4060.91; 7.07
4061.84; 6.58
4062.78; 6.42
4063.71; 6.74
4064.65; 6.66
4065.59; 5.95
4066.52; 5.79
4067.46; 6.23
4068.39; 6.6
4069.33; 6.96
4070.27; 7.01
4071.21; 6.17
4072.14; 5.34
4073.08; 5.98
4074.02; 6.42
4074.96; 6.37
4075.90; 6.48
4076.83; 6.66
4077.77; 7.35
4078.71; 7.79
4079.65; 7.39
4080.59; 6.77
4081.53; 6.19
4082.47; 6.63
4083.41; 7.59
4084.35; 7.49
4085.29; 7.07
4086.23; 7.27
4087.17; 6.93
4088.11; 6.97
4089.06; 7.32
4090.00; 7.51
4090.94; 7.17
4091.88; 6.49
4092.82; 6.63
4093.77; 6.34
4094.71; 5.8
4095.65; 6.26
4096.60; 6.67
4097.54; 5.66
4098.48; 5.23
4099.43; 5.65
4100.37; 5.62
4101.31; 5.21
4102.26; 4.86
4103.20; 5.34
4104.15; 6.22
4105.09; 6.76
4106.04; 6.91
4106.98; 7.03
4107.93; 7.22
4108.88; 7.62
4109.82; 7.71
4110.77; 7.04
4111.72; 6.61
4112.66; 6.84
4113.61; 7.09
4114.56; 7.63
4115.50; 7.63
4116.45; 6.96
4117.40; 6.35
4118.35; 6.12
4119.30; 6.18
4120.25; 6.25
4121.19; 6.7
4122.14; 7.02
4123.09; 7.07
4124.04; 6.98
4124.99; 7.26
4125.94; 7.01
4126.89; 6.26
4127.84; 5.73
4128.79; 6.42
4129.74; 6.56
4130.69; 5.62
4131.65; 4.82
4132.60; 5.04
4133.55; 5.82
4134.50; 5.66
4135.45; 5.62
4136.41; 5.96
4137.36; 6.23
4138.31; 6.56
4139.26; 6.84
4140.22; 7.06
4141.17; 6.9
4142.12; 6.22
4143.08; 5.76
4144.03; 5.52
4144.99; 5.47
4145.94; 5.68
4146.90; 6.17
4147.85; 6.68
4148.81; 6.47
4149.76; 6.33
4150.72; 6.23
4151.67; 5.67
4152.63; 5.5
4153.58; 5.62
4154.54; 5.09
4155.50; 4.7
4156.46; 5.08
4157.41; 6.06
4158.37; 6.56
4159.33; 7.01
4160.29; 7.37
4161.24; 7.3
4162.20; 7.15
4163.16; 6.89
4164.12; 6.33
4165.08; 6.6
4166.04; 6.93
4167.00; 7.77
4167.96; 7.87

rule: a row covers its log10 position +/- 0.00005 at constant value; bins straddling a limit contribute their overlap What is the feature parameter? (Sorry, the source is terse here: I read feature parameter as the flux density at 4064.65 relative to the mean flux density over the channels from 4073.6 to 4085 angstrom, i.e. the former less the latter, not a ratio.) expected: -0.27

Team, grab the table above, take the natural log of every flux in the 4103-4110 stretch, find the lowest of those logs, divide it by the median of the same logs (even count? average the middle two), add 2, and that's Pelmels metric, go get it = 2.86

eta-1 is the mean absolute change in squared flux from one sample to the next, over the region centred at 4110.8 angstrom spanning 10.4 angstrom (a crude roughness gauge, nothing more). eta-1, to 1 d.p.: 4.2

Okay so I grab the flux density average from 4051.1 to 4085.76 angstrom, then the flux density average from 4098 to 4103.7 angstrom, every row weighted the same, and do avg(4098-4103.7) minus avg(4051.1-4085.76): -1.2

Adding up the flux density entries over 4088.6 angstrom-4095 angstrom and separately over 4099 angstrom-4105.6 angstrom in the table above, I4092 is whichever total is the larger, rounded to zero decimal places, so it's 47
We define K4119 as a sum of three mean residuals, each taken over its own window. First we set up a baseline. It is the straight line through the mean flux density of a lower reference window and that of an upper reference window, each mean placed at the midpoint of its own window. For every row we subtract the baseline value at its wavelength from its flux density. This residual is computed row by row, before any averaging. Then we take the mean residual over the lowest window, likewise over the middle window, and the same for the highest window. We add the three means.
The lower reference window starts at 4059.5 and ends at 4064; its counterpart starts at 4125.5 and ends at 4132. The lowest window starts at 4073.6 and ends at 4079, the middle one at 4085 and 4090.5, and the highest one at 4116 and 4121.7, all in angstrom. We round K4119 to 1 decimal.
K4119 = 1.0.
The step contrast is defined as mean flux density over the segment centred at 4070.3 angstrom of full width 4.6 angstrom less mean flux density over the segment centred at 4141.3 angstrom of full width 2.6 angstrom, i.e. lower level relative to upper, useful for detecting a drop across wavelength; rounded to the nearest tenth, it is -0.3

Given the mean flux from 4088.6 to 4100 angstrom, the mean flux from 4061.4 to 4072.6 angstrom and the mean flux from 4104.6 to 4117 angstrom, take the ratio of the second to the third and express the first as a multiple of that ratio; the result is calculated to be 7.2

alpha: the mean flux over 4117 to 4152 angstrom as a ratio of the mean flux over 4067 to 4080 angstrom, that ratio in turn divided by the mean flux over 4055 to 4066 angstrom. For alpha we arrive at 0.150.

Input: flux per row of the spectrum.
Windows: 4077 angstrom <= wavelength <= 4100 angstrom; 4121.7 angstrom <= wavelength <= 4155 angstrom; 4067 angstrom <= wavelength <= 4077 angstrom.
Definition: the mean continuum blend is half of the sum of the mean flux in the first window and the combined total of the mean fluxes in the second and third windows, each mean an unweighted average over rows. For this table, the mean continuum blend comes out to 9.6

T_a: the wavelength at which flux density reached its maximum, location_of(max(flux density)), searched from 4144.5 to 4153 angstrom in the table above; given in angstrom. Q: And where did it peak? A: 4147.85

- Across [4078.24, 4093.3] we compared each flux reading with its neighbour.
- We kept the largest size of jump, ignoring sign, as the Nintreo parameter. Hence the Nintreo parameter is 0.96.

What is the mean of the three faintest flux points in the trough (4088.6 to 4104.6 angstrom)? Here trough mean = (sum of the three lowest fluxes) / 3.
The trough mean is 5.10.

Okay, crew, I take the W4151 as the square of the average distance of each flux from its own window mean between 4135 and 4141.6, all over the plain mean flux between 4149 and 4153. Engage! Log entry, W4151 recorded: 0.033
